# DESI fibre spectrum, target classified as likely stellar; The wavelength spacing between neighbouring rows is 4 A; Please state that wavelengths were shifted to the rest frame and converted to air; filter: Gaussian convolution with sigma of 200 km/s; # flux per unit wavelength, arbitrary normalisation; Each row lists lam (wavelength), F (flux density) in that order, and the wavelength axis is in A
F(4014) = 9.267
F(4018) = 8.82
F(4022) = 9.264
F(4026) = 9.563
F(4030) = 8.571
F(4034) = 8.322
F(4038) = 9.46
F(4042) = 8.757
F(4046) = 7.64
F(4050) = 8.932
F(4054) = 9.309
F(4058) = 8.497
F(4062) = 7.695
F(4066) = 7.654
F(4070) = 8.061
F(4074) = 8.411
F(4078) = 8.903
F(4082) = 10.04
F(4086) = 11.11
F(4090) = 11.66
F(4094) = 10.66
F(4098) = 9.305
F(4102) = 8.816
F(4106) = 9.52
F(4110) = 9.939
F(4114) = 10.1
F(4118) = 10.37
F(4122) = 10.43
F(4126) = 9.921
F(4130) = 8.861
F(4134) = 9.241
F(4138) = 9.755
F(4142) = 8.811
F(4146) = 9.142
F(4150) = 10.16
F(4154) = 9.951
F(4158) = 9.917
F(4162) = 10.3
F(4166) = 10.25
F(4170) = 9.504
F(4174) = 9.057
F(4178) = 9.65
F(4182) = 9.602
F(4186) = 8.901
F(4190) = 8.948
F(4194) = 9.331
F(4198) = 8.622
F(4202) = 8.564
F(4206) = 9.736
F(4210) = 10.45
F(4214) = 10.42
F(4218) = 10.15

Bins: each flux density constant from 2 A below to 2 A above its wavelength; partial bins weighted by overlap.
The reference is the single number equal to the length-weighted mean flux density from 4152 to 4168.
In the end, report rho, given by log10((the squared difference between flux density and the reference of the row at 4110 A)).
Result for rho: -1.6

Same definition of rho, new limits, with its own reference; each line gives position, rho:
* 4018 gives 0.2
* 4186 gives 0.2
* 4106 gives -0.5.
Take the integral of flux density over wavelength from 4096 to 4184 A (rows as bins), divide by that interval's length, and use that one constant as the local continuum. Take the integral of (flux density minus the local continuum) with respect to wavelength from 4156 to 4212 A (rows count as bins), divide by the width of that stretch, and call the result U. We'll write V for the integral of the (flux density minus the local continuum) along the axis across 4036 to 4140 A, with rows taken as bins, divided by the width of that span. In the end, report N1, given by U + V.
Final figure -0.49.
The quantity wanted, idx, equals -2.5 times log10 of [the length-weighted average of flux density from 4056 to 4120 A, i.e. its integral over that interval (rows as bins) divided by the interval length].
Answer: -2.44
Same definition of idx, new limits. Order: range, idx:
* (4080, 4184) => -2.48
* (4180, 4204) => -2.38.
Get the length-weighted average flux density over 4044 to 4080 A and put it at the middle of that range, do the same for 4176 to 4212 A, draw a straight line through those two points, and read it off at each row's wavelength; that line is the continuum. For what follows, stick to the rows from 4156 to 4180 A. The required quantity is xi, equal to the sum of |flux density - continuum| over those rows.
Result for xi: 4.2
